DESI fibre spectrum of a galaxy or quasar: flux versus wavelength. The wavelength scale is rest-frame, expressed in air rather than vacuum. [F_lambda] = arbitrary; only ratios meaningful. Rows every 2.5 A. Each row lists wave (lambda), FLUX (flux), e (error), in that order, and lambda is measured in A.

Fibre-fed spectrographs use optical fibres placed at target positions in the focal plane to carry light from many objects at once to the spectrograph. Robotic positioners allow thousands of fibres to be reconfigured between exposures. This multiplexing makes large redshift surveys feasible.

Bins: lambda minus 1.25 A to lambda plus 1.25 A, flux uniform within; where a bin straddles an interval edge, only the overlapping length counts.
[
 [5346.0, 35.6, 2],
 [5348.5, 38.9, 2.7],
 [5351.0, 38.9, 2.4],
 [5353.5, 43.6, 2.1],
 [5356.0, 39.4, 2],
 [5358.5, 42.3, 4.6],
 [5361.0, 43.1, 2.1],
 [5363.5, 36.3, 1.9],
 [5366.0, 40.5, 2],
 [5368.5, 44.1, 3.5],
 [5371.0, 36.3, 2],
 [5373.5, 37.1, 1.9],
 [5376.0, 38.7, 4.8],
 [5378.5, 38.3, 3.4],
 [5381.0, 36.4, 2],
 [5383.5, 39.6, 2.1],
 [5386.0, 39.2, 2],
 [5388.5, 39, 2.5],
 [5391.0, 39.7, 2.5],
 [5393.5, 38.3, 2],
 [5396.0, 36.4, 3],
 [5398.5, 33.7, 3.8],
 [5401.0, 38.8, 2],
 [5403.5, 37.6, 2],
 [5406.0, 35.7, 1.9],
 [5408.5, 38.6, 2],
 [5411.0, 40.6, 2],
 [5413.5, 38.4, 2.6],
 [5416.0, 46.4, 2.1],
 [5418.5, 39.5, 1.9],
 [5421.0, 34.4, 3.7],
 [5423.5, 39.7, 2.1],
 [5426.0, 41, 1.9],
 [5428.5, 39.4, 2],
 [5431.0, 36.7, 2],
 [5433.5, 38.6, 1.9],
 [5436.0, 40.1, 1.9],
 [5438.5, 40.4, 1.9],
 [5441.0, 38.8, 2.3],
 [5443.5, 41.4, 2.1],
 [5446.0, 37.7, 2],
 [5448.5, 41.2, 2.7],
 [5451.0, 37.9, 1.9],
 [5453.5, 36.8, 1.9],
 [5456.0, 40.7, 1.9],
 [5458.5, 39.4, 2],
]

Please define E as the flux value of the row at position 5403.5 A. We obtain 37.6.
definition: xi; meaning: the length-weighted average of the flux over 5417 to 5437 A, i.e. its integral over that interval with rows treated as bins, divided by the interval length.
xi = 38.8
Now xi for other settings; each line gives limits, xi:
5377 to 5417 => 38.5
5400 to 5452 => 39.2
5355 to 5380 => 39.6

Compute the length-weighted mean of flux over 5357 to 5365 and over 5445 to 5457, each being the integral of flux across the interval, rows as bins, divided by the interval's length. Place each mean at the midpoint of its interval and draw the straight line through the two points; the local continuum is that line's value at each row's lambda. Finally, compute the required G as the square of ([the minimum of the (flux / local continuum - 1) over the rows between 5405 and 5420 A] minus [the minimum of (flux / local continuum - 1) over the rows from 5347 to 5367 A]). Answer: 0.0000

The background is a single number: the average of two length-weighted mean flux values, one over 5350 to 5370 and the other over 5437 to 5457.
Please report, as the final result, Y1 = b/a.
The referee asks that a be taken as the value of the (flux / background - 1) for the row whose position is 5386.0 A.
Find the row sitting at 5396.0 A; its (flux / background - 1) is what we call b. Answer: 4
